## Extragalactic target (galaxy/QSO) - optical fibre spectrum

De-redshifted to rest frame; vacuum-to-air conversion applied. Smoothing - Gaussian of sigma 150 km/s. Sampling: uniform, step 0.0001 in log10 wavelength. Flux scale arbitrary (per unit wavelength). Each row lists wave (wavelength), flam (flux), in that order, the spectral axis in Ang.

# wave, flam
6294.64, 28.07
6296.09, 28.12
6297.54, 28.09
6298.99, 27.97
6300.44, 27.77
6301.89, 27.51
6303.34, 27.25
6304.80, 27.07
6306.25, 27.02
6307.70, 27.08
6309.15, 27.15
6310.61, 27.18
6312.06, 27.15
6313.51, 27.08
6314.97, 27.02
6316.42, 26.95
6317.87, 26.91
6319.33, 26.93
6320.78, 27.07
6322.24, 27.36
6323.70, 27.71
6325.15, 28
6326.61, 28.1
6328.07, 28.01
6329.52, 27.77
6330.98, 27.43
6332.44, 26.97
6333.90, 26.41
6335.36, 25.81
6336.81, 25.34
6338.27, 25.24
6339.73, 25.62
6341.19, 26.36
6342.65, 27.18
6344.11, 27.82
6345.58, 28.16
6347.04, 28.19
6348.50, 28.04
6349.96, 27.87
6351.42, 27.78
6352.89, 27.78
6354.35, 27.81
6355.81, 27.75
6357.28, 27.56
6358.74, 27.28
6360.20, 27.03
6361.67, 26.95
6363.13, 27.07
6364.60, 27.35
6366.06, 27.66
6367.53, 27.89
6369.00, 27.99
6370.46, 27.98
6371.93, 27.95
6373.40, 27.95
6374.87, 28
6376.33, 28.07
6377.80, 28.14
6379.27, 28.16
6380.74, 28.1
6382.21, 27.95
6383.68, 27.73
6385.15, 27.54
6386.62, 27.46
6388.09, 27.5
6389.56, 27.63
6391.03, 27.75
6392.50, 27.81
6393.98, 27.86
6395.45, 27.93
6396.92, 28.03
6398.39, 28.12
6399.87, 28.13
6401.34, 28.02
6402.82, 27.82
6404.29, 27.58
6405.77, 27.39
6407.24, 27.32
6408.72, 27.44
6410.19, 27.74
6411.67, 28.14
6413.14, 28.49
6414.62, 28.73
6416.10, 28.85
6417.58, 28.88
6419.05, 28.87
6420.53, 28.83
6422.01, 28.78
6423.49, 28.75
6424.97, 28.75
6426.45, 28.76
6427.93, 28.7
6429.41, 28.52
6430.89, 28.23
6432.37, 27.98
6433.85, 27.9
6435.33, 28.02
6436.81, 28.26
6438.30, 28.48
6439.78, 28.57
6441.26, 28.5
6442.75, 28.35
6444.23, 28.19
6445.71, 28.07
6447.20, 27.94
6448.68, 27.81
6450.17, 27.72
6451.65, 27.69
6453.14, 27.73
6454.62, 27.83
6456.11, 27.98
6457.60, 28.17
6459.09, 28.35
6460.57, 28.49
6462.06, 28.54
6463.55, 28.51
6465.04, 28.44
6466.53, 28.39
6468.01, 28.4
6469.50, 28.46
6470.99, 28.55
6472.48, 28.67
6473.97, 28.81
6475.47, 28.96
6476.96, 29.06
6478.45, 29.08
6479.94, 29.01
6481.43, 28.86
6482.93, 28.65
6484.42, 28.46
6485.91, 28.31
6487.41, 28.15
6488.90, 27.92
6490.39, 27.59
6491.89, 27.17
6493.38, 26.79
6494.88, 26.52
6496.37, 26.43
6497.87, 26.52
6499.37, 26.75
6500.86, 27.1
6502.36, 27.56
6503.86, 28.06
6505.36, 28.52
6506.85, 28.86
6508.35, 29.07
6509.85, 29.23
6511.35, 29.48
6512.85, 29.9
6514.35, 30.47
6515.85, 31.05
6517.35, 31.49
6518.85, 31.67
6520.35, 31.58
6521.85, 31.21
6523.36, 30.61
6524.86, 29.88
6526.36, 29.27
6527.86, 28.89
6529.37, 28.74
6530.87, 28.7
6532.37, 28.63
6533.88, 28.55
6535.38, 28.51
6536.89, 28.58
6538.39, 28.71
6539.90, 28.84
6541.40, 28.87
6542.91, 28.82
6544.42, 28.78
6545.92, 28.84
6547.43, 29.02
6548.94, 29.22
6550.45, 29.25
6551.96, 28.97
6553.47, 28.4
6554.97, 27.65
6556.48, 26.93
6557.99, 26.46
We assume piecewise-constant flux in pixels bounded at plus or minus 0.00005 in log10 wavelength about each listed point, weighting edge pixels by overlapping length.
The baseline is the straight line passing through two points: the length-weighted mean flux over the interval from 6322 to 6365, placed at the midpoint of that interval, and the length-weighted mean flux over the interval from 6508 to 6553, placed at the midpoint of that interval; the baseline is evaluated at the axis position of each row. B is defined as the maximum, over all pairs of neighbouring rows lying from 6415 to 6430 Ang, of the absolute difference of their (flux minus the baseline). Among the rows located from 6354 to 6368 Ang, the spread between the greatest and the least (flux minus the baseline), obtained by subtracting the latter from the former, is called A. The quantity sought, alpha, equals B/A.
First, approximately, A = 0.9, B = 0.20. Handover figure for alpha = 0.21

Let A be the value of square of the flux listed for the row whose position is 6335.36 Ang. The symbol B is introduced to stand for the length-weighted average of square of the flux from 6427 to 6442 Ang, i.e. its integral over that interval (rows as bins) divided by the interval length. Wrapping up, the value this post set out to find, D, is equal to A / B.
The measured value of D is 0.83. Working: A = 666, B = 802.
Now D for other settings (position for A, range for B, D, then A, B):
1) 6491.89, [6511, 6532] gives 0.81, 738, 913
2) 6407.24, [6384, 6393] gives 0.98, 746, 763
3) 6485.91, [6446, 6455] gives 1.04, 801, 773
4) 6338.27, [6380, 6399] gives 0.82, 637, 773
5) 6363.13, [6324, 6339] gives 1.01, 733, 727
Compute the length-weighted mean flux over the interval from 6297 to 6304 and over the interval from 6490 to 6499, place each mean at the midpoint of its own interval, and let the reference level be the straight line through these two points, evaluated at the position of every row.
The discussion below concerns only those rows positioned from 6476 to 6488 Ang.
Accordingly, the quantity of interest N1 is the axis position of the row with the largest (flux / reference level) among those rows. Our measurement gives 6478.45 Ang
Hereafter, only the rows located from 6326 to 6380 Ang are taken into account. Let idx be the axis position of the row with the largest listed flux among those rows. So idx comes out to 6347.04 Ang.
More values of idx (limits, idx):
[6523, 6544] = 6523.36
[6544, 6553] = 6550.45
